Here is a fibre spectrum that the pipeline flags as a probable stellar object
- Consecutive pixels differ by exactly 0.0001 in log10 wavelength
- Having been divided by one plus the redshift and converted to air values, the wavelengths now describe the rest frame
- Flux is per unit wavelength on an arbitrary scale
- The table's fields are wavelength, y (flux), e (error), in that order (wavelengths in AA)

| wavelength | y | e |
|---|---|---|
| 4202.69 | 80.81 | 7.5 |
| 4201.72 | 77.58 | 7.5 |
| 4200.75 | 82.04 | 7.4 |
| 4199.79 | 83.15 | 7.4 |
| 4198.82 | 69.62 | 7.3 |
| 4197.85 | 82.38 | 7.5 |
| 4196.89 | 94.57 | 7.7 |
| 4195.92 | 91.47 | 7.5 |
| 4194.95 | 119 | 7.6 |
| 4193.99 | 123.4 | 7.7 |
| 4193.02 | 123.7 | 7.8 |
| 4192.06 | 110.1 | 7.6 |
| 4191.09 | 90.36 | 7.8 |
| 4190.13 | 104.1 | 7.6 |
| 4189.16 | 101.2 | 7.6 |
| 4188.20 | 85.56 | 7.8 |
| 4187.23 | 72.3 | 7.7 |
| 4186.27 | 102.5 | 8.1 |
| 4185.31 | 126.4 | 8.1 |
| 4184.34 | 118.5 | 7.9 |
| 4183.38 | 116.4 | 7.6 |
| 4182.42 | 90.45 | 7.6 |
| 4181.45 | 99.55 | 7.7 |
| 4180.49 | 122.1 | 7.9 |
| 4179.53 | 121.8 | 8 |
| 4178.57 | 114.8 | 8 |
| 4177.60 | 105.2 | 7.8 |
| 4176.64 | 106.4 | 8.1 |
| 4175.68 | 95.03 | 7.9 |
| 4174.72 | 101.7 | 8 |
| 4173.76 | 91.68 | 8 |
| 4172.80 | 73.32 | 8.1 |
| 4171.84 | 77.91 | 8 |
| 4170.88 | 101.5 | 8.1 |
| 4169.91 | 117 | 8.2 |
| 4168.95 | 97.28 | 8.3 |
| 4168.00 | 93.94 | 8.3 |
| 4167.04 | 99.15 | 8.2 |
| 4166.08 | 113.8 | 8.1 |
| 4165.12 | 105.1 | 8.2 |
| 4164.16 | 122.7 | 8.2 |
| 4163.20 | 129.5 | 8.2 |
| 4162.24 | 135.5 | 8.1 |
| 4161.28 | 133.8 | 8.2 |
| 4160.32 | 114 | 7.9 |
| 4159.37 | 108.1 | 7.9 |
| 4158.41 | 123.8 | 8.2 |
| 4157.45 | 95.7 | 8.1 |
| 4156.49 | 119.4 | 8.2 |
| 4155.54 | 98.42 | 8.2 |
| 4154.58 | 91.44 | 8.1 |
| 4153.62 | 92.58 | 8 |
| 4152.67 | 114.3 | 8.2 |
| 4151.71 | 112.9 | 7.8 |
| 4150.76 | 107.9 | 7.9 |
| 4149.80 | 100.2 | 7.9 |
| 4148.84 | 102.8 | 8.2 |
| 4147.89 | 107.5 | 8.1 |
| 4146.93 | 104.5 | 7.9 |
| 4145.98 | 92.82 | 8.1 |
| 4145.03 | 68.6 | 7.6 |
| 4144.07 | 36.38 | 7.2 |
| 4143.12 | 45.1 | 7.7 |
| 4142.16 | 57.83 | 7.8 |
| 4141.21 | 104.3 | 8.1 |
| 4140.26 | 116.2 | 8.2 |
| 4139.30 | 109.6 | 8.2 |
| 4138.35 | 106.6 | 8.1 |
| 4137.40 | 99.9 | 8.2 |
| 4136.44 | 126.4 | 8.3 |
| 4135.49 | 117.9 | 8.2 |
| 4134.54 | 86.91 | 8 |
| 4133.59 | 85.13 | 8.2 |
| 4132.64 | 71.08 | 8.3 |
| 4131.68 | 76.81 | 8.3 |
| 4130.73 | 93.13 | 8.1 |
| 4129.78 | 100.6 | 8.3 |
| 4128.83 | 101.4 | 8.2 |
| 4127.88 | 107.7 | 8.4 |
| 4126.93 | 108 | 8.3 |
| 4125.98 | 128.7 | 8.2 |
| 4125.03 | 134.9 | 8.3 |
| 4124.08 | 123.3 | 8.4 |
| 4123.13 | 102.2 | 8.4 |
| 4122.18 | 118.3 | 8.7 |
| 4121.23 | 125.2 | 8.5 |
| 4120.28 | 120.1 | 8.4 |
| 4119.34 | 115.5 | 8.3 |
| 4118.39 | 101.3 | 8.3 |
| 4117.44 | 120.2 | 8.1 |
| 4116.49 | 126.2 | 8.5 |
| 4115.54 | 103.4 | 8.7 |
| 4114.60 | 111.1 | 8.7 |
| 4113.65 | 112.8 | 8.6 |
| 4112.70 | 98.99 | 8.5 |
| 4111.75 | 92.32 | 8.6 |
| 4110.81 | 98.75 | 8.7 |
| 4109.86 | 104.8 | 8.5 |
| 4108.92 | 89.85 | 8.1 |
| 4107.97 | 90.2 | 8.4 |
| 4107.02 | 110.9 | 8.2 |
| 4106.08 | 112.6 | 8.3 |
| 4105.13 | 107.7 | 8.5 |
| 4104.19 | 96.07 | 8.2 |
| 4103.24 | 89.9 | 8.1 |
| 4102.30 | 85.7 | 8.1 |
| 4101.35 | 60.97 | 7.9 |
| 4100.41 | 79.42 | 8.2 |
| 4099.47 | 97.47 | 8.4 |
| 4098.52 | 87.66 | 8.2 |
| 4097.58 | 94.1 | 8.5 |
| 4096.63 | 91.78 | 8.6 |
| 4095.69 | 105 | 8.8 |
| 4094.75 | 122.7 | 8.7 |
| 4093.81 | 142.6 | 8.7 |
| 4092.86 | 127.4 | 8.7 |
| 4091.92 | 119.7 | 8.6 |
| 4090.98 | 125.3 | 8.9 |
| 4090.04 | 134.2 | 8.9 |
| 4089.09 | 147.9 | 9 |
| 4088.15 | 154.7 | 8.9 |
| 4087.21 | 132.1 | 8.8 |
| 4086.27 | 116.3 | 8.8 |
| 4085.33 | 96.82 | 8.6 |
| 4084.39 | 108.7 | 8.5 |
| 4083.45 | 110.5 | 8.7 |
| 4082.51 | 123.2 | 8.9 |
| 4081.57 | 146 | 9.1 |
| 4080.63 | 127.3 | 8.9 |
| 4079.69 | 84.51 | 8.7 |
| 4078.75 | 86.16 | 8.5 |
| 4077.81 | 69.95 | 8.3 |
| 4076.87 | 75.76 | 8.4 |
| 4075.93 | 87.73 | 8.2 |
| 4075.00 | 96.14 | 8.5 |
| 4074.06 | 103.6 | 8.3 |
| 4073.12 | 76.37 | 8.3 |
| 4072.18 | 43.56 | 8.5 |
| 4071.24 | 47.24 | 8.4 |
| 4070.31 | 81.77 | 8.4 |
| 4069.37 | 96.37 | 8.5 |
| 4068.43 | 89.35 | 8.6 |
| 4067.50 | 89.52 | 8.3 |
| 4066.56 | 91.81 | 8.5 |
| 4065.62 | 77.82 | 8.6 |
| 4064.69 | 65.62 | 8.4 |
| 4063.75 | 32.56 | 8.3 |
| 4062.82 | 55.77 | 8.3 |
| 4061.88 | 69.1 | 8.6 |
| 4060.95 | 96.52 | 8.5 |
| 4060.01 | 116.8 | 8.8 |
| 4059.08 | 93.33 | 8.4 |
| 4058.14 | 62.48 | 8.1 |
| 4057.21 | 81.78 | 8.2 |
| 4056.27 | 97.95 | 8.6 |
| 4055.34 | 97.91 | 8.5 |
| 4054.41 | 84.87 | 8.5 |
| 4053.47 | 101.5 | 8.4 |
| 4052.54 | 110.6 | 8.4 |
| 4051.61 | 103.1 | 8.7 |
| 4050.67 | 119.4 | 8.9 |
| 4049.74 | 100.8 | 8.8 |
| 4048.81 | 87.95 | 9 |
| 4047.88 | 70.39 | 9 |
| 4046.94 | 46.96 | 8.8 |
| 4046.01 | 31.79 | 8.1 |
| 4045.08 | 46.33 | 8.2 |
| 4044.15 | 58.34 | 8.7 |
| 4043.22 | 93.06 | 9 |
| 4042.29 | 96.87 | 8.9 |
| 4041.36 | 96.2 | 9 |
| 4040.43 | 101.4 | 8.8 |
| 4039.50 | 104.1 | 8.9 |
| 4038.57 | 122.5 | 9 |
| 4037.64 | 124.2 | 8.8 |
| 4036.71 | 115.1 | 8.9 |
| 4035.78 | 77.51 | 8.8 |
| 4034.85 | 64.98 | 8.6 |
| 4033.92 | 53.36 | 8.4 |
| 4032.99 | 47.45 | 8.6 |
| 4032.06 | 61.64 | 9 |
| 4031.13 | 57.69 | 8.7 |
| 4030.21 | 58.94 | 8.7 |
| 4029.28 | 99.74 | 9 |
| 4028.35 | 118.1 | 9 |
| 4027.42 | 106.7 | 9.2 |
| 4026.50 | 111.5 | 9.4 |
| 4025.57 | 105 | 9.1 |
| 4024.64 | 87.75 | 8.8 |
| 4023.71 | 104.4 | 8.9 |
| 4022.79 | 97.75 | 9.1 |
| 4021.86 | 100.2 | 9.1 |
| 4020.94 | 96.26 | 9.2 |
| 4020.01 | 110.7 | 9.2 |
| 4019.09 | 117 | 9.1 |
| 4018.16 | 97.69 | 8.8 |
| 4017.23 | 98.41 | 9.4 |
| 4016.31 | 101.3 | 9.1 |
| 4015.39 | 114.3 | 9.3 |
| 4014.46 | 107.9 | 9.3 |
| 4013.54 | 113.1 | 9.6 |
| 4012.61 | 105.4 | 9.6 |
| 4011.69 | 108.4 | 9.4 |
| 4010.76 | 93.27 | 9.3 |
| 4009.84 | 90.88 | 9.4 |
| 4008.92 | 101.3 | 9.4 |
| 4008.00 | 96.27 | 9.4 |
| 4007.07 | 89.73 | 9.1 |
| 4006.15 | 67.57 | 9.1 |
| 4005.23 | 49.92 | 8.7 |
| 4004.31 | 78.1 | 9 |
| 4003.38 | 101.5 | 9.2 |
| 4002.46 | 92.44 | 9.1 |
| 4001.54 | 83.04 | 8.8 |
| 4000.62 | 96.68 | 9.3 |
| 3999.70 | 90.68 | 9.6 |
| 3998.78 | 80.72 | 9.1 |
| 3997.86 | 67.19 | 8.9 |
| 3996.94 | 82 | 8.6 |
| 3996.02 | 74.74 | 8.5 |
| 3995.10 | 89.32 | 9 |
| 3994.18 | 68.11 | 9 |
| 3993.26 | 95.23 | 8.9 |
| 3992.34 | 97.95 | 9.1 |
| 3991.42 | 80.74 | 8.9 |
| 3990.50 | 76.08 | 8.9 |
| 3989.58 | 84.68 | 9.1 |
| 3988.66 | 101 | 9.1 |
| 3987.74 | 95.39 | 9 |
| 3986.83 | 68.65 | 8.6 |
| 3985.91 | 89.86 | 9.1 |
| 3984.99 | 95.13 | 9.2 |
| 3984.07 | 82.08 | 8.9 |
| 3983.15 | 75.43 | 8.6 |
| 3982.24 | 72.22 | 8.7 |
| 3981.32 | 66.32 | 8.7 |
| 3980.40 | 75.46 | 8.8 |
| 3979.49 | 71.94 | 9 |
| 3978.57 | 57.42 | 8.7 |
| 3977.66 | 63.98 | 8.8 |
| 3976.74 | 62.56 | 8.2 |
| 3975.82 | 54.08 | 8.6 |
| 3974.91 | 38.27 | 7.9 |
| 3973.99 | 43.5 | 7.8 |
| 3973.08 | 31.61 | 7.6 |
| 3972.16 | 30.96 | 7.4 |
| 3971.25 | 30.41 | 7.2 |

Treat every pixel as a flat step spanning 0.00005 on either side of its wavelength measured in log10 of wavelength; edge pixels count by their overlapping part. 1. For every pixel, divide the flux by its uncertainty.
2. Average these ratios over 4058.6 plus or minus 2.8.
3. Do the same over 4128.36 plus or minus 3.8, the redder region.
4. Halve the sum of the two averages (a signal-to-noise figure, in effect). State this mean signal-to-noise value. 11.8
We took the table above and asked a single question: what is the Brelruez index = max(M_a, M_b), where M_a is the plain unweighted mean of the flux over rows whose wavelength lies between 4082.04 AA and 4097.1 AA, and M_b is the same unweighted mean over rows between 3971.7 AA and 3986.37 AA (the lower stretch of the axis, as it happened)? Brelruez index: 122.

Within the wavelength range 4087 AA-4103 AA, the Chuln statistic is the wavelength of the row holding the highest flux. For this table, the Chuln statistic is 4088.15 AA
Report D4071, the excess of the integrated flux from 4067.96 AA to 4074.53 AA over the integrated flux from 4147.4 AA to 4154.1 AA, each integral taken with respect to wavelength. -201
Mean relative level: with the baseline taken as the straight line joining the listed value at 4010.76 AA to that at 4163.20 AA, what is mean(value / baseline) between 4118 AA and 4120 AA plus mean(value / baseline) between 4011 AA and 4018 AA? 2.05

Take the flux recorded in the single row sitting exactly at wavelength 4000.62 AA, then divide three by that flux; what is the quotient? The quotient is 0.0310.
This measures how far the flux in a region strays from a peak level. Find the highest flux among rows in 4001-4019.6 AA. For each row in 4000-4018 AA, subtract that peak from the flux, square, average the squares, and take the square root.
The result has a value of 28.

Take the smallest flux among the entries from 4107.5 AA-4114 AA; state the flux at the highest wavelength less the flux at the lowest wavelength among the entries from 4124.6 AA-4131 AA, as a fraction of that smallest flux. -0.46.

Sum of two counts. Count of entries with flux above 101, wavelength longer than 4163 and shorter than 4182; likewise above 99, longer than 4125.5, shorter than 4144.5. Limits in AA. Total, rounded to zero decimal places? 24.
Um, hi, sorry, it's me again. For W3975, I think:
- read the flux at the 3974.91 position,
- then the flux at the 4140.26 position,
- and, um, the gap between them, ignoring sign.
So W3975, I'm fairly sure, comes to 78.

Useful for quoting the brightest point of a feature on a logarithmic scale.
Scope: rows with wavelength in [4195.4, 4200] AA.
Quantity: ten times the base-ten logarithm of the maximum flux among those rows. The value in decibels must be 19.8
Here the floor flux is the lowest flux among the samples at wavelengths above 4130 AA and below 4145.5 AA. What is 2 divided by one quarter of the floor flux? 0.22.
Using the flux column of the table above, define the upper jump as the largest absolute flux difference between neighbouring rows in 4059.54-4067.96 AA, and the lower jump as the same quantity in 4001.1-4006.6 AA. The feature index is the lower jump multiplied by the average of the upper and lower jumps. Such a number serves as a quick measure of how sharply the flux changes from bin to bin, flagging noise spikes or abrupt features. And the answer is 863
